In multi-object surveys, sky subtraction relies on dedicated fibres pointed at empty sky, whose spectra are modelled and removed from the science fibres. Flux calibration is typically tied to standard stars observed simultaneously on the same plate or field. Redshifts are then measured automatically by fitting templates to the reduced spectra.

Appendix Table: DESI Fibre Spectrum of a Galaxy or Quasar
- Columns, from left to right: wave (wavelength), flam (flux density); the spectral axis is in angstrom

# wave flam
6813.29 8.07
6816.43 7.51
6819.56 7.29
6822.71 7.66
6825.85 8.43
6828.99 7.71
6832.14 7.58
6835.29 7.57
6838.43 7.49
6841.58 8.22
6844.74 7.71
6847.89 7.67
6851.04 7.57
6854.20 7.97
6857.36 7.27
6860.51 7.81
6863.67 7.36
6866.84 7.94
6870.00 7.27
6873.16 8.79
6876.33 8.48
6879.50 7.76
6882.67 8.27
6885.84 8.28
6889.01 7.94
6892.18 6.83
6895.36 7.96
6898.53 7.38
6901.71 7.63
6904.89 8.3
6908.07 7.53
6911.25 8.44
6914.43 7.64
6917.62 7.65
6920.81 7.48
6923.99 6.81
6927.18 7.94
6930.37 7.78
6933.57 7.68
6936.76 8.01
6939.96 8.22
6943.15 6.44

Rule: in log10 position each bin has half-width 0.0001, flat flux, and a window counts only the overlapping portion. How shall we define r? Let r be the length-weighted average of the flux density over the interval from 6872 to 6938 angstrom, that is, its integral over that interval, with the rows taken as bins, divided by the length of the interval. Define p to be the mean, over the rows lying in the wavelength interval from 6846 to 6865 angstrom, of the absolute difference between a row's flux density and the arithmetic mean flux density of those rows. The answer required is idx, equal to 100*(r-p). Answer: 762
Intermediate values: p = 0.21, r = 7.83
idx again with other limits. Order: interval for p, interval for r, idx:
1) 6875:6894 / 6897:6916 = 740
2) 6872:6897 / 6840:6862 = 733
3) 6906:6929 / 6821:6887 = 753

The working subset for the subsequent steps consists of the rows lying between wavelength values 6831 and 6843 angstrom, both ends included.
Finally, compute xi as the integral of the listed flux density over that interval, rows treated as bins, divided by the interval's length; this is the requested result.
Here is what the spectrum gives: 7.7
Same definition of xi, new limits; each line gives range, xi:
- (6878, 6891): 8.0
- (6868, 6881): 8.1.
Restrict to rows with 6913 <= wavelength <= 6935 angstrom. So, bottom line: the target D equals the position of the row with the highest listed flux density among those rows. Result 6927.18 angstrom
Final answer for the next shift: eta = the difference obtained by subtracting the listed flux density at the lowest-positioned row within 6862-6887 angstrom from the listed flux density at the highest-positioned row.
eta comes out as 0.9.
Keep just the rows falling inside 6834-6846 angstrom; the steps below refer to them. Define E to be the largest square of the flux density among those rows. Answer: 68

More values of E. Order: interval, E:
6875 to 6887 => 72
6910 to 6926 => 71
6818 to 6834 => 71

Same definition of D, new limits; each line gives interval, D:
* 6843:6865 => 6854.20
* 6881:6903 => 6885.84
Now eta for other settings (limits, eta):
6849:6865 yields -0.2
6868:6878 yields 1.2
